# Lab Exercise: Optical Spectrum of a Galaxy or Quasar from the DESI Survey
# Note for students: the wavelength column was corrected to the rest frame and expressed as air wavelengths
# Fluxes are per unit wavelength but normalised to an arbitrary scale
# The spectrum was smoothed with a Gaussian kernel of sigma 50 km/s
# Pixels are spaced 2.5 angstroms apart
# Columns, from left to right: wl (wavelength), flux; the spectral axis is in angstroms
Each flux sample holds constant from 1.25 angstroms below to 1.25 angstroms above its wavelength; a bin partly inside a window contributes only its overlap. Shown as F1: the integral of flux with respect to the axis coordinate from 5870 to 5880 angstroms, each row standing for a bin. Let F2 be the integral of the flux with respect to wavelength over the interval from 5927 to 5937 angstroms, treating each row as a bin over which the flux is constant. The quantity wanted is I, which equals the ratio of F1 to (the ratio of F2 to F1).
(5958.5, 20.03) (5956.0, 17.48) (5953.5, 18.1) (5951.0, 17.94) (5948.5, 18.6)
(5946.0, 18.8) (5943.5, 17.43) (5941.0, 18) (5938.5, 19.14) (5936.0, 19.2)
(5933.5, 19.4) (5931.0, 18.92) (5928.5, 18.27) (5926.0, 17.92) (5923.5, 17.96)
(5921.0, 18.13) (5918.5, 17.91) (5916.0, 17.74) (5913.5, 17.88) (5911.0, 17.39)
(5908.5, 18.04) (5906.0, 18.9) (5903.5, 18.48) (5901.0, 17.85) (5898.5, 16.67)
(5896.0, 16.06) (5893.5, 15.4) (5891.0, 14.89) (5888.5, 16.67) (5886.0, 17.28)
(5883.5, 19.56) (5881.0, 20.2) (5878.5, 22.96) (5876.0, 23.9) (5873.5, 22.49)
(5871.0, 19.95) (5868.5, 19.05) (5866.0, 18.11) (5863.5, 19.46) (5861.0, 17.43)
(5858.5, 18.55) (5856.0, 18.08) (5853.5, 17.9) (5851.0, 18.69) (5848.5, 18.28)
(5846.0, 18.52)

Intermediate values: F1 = 223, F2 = 189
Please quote 264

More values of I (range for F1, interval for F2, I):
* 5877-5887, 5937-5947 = 222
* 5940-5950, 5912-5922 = 185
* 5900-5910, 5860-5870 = 180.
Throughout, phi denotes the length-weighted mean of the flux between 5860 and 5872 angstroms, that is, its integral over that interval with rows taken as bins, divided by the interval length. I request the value 18.8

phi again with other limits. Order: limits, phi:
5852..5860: 18.2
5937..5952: 18.3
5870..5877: 22.1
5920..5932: 18.2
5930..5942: 19.0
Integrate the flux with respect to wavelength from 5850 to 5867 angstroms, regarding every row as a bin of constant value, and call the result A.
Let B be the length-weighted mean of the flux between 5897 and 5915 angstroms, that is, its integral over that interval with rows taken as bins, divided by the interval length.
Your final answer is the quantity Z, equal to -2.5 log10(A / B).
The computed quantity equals -3.1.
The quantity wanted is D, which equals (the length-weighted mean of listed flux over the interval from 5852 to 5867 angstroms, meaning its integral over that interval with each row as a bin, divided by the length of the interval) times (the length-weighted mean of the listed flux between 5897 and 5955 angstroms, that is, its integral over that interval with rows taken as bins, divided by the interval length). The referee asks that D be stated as 332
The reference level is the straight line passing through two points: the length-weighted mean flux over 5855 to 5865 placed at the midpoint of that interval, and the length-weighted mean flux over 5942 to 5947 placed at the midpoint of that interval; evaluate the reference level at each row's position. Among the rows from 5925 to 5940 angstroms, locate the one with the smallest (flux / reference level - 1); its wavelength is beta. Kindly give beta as 5926.0 angstroms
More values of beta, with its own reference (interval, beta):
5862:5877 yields 5866.0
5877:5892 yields 5891.0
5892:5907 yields 5893.5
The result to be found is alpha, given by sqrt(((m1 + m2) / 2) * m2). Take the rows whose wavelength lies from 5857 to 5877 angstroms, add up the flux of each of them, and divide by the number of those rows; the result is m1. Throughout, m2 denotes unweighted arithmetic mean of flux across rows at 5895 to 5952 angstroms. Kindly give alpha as 18.5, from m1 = 19.9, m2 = 18.1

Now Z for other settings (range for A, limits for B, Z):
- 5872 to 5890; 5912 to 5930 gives -3.3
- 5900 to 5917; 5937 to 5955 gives -3.1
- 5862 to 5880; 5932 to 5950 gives -3.3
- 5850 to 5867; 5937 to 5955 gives -3.1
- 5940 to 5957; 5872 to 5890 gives -2.9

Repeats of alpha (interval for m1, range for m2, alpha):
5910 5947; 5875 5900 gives 18.3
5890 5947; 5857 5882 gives 19.6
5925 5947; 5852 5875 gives 18.9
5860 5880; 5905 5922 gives 18.6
